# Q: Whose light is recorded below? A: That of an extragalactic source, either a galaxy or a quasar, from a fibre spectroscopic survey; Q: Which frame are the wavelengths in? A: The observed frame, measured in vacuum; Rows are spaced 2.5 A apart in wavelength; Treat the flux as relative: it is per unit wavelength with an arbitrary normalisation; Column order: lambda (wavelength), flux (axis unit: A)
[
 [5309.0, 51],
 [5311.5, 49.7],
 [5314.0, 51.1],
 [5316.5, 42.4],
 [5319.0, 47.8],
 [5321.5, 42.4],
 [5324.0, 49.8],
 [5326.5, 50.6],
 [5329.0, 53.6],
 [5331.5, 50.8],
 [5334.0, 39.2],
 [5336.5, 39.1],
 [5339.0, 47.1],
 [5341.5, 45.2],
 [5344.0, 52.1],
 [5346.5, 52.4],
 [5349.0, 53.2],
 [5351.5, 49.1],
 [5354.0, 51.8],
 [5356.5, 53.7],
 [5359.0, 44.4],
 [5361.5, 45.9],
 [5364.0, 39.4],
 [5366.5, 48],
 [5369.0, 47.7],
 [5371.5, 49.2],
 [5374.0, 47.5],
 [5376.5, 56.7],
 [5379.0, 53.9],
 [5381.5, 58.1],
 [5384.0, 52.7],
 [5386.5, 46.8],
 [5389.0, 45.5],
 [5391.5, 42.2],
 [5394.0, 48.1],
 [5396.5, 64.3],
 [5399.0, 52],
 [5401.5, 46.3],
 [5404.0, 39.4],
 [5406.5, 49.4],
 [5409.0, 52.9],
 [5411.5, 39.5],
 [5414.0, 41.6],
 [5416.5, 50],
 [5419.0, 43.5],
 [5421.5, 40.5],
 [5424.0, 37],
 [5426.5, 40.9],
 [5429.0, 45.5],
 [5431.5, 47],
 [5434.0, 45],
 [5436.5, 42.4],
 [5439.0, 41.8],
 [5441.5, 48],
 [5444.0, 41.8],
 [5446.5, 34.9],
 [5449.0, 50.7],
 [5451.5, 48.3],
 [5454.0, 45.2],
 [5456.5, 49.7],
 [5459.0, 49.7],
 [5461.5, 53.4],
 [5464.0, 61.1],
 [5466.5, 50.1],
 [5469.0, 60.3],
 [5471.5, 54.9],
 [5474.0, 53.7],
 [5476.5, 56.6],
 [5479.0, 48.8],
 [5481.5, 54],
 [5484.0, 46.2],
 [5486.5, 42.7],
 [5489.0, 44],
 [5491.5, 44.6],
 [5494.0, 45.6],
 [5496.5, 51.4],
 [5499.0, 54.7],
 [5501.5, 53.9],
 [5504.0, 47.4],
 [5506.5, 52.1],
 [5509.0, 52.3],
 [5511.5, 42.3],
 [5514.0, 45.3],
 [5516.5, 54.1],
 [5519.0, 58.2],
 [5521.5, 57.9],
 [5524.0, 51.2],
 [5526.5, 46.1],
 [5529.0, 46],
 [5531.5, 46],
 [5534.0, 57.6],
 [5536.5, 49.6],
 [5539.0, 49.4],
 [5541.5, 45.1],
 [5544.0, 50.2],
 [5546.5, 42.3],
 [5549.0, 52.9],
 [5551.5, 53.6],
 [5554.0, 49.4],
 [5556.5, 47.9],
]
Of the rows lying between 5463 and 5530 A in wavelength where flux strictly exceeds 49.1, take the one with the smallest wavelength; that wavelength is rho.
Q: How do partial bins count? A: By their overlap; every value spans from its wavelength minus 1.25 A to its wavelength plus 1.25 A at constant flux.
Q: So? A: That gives 5464.0 A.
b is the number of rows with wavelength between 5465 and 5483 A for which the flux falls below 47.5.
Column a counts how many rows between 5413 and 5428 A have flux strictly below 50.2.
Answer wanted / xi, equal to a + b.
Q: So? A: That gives 6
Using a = 6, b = 0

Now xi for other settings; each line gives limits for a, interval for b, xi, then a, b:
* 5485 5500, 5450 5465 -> 5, 4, 1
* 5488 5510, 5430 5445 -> 9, 4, 5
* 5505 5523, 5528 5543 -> 5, 2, 3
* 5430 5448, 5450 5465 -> 8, 7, 1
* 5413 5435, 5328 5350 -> 13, 9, 4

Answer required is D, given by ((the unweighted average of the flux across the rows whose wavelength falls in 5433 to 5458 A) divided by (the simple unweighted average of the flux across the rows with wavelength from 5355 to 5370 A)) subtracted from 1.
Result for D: 0.04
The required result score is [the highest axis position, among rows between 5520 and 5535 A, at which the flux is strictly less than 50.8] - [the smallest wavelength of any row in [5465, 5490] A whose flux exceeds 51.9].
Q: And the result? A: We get 62.5 A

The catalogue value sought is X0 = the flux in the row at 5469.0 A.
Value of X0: 60.3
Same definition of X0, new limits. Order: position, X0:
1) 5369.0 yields 47.7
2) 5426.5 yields 40.9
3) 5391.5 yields 42.2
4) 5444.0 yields 41.8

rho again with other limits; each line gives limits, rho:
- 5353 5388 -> 5354.0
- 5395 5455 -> 5396.5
